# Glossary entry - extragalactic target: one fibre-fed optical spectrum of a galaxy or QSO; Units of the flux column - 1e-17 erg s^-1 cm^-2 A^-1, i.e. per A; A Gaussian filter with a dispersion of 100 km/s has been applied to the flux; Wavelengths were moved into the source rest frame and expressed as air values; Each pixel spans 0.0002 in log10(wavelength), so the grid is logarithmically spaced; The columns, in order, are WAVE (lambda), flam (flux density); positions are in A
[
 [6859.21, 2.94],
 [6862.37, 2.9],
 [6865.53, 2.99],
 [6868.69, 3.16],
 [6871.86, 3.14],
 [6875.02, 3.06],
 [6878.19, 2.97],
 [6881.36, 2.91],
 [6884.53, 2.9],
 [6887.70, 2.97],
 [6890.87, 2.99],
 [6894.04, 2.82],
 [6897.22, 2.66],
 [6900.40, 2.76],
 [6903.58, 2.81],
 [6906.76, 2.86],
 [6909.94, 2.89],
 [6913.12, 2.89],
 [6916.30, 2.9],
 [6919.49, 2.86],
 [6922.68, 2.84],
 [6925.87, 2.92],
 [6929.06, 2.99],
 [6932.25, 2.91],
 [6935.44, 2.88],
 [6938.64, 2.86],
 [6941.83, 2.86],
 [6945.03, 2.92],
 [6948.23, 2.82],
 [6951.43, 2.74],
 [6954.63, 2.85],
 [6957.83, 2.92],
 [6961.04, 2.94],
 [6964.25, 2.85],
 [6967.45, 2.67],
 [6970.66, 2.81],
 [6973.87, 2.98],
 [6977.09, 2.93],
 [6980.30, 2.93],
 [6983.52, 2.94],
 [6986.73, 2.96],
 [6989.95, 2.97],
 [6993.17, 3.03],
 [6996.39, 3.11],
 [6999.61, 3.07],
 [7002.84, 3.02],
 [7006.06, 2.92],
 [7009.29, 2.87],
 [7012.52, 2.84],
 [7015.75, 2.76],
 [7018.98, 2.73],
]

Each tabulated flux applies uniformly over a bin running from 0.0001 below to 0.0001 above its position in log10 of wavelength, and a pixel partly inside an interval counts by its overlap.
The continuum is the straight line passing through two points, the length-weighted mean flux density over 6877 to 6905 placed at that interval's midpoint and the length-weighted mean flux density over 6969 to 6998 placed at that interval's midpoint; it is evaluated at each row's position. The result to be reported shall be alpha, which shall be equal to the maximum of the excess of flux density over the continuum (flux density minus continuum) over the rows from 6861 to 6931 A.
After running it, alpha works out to 0.32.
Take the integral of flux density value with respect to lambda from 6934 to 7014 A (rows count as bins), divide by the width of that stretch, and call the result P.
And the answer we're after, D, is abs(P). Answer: 2.91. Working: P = 2.91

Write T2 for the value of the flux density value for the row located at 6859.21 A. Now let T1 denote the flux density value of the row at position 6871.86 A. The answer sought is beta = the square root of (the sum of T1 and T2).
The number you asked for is 2.47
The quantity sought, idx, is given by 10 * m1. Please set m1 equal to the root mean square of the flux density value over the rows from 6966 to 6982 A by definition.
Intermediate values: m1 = 2.87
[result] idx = 28.7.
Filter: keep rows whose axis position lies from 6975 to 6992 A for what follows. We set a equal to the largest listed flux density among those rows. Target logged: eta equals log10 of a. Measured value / 0.473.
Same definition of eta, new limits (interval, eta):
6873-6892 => 0.486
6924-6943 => 0.476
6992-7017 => 0.493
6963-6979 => 0.474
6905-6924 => 0.462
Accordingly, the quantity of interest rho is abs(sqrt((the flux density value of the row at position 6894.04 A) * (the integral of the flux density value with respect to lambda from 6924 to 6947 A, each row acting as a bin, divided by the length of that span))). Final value 2.86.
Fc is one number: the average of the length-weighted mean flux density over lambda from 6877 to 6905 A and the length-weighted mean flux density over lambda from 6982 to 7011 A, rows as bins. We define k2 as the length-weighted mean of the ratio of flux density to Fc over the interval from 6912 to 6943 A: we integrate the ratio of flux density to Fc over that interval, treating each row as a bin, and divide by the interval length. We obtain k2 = 0.988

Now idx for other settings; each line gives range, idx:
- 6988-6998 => 30.4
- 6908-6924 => 28.8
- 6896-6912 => 28.0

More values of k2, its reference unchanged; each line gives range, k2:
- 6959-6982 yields 0.982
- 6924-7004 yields 0.996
